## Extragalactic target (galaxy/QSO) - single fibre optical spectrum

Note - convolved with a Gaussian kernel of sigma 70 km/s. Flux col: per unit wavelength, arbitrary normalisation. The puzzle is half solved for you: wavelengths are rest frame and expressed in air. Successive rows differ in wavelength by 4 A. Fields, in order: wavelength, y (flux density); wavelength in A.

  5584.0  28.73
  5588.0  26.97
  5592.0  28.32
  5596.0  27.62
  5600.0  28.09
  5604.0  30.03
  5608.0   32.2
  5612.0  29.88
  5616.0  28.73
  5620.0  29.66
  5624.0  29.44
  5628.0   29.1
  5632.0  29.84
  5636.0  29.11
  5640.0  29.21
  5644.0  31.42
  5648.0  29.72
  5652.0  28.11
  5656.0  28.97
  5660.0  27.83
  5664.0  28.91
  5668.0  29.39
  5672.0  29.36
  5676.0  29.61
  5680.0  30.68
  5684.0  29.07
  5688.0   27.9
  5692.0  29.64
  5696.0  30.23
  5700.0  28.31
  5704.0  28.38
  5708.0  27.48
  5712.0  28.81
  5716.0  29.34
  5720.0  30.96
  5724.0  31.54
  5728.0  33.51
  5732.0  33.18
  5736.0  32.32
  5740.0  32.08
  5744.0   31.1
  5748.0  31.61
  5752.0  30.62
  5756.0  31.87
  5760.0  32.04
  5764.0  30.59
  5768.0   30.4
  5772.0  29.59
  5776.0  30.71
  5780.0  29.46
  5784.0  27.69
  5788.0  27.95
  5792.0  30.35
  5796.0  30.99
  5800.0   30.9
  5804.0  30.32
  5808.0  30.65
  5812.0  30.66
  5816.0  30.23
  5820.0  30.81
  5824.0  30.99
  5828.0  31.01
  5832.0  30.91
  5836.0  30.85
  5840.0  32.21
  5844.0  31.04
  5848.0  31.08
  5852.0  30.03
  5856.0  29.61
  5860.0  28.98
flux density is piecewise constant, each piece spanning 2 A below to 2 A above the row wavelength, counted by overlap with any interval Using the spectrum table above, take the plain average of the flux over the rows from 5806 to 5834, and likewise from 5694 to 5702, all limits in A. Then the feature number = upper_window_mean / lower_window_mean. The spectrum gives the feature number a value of 1.05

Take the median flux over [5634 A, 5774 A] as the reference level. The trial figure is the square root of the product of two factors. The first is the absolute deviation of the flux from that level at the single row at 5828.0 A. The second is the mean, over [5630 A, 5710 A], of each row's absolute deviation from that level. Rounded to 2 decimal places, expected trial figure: 1.08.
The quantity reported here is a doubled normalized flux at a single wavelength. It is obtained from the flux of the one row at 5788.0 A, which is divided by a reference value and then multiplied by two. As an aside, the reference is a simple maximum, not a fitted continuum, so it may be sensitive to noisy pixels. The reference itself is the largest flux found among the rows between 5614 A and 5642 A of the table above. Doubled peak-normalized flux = 1.87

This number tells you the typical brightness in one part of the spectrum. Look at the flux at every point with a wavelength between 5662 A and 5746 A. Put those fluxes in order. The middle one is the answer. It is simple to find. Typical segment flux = 29.6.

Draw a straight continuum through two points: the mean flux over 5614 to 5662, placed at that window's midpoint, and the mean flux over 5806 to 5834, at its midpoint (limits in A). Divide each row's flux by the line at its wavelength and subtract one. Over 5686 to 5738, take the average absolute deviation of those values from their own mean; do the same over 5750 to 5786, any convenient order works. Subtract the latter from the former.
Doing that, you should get 0.021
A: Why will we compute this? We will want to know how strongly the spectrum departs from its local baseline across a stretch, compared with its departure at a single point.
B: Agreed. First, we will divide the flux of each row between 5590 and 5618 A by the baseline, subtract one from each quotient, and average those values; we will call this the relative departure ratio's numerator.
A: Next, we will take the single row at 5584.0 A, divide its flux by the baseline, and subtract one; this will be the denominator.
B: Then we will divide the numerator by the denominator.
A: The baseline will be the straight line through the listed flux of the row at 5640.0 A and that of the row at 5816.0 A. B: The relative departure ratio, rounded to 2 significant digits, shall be -1.7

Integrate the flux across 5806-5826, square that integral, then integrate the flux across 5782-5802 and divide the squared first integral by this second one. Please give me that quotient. 636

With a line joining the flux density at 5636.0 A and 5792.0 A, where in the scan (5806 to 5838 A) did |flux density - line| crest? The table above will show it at 5824.0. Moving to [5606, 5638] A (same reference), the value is 5608.0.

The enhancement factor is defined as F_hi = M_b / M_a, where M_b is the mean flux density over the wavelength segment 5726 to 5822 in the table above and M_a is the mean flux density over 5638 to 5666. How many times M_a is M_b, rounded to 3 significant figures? 1.06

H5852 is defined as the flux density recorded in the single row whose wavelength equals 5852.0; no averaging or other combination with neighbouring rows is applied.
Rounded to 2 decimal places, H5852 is 30.03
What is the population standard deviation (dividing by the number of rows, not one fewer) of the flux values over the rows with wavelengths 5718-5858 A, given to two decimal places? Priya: 1.16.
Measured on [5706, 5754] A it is 1.70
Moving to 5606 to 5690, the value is 1.02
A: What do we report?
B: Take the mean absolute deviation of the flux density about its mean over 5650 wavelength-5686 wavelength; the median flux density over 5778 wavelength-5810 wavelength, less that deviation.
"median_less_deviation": 29.8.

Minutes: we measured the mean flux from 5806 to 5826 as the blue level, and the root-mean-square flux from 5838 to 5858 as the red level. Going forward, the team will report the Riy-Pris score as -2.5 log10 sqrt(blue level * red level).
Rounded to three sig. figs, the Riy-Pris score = -3.72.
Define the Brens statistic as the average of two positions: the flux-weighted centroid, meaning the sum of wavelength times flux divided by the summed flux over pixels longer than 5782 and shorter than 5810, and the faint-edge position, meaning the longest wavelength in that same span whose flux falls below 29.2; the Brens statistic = 5792.1 A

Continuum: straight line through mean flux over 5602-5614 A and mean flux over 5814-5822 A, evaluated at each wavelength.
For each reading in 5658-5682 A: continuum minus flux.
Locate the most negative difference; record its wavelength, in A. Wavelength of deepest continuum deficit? 5680.0 A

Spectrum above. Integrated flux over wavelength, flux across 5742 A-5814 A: 2190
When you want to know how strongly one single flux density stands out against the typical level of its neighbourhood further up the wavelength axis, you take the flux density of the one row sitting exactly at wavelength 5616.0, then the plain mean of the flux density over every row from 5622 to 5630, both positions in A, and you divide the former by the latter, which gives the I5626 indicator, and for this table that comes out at 0.98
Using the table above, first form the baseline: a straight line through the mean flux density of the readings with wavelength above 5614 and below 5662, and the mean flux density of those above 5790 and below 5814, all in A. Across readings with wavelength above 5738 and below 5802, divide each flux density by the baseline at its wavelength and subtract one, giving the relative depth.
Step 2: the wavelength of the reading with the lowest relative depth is 5784.0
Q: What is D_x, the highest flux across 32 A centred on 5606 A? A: 32.2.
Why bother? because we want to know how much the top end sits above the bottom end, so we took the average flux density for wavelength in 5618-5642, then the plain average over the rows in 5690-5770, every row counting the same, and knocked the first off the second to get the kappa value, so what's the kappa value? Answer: 1.3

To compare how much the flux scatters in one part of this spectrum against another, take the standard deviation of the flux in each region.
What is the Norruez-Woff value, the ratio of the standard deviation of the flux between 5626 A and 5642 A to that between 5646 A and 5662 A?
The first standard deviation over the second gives 0.41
